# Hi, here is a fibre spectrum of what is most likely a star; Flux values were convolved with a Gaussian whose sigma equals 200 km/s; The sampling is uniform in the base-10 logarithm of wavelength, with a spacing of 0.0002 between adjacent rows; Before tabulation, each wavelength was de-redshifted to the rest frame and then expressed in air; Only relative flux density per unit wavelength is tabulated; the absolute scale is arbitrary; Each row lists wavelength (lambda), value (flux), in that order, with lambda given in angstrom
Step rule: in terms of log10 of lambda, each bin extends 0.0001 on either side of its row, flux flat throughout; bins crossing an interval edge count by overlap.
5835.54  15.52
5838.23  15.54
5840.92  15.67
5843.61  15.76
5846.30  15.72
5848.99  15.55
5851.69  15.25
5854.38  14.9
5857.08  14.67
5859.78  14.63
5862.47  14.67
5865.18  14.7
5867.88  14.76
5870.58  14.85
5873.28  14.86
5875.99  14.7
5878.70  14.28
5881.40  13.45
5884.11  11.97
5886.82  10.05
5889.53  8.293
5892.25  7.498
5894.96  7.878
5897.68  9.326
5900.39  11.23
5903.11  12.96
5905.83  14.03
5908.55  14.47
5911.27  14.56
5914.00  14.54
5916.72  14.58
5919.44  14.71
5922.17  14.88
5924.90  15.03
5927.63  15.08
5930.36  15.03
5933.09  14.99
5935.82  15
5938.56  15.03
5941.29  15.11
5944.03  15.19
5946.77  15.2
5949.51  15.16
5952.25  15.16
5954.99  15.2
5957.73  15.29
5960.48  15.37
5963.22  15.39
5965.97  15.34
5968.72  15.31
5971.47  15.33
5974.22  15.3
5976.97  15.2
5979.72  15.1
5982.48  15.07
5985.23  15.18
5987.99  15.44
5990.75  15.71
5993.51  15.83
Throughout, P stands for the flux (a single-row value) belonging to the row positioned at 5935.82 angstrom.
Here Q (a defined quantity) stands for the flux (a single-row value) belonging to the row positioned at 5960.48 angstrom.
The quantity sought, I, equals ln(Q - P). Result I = -1.0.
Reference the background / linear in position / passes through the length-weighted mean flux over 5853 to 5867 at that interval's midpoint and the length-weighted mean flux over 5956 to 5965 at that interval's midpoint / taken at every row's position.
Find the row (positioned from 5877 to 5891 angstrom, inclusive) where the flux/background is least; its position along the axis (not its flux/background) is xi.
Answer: 5889.53 angstrom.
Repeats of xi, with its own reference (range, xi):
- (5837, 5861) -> 5859.78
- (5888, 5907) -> 5892.25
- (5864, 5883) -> 5881.40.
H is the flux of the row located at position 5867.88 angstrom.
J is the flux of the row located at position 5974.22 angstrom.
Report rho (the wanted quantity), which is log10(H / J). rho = -0.016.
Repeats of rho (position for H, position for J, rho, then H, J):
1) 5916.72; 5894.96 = 0.267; 14.58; 7.878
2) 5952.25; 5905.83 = 0.034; 15.16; 14.03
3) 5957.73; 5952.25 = 0.004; 15.29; 15.16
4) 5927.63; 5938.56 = 0.001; 15.08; 15.03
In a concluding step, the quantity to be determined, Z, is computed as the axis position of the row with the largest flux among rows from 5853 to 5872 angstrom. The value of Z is 5854.38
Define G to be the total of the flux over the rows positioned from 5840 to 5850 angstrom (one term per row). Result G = 63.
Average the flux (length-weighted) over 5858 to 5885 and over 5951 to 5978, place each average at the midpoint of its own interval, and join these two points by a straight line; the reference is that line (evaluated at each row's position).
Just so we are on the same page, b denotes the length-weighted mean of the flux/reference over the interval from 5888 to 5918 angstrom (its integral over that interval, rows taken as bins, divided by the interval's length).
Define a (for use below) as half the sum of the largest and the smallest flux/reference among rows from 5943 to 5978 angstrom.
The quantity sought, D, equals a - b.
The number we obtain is 0.20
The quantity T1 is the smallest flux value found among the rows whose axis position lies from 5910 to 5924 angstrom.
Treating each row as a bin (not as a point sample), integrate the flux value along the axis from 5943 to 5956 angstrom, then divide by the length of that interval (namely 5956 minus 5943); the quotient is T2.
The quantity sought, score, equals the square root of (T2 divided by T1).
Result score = 1.02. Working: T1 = 14.54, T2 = 15.2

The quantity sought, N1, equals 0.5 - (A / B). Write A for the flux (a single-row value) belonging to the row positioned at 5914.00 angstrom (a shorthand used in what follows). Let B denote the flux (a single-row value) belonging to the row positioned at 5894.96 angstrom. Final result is -1.35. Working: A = 14.54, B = 7.878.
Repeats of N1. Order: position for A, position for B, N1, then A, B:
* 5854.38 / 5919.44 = -0.51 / 14.9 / 14.71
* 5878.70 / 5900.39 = -0.77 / 14.28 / 11.23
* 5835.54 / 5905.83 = -0.61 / 15.52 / 14.03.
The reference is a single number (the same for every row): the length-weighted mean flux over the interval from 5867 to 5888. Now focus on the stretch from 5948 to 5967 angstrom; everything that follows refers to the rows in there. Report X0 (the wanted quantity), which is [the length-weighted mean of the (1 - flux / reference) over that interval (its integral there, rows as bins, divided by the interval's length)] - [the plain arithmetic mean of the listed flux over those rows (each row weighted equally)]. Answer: -15.4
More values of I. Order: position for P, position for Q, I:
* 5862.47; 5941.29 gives -0.8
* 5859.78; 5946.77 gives -0.6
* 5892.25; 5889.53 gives -0.2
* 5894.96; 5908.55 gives 1.9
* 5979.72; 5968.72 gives -1.6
